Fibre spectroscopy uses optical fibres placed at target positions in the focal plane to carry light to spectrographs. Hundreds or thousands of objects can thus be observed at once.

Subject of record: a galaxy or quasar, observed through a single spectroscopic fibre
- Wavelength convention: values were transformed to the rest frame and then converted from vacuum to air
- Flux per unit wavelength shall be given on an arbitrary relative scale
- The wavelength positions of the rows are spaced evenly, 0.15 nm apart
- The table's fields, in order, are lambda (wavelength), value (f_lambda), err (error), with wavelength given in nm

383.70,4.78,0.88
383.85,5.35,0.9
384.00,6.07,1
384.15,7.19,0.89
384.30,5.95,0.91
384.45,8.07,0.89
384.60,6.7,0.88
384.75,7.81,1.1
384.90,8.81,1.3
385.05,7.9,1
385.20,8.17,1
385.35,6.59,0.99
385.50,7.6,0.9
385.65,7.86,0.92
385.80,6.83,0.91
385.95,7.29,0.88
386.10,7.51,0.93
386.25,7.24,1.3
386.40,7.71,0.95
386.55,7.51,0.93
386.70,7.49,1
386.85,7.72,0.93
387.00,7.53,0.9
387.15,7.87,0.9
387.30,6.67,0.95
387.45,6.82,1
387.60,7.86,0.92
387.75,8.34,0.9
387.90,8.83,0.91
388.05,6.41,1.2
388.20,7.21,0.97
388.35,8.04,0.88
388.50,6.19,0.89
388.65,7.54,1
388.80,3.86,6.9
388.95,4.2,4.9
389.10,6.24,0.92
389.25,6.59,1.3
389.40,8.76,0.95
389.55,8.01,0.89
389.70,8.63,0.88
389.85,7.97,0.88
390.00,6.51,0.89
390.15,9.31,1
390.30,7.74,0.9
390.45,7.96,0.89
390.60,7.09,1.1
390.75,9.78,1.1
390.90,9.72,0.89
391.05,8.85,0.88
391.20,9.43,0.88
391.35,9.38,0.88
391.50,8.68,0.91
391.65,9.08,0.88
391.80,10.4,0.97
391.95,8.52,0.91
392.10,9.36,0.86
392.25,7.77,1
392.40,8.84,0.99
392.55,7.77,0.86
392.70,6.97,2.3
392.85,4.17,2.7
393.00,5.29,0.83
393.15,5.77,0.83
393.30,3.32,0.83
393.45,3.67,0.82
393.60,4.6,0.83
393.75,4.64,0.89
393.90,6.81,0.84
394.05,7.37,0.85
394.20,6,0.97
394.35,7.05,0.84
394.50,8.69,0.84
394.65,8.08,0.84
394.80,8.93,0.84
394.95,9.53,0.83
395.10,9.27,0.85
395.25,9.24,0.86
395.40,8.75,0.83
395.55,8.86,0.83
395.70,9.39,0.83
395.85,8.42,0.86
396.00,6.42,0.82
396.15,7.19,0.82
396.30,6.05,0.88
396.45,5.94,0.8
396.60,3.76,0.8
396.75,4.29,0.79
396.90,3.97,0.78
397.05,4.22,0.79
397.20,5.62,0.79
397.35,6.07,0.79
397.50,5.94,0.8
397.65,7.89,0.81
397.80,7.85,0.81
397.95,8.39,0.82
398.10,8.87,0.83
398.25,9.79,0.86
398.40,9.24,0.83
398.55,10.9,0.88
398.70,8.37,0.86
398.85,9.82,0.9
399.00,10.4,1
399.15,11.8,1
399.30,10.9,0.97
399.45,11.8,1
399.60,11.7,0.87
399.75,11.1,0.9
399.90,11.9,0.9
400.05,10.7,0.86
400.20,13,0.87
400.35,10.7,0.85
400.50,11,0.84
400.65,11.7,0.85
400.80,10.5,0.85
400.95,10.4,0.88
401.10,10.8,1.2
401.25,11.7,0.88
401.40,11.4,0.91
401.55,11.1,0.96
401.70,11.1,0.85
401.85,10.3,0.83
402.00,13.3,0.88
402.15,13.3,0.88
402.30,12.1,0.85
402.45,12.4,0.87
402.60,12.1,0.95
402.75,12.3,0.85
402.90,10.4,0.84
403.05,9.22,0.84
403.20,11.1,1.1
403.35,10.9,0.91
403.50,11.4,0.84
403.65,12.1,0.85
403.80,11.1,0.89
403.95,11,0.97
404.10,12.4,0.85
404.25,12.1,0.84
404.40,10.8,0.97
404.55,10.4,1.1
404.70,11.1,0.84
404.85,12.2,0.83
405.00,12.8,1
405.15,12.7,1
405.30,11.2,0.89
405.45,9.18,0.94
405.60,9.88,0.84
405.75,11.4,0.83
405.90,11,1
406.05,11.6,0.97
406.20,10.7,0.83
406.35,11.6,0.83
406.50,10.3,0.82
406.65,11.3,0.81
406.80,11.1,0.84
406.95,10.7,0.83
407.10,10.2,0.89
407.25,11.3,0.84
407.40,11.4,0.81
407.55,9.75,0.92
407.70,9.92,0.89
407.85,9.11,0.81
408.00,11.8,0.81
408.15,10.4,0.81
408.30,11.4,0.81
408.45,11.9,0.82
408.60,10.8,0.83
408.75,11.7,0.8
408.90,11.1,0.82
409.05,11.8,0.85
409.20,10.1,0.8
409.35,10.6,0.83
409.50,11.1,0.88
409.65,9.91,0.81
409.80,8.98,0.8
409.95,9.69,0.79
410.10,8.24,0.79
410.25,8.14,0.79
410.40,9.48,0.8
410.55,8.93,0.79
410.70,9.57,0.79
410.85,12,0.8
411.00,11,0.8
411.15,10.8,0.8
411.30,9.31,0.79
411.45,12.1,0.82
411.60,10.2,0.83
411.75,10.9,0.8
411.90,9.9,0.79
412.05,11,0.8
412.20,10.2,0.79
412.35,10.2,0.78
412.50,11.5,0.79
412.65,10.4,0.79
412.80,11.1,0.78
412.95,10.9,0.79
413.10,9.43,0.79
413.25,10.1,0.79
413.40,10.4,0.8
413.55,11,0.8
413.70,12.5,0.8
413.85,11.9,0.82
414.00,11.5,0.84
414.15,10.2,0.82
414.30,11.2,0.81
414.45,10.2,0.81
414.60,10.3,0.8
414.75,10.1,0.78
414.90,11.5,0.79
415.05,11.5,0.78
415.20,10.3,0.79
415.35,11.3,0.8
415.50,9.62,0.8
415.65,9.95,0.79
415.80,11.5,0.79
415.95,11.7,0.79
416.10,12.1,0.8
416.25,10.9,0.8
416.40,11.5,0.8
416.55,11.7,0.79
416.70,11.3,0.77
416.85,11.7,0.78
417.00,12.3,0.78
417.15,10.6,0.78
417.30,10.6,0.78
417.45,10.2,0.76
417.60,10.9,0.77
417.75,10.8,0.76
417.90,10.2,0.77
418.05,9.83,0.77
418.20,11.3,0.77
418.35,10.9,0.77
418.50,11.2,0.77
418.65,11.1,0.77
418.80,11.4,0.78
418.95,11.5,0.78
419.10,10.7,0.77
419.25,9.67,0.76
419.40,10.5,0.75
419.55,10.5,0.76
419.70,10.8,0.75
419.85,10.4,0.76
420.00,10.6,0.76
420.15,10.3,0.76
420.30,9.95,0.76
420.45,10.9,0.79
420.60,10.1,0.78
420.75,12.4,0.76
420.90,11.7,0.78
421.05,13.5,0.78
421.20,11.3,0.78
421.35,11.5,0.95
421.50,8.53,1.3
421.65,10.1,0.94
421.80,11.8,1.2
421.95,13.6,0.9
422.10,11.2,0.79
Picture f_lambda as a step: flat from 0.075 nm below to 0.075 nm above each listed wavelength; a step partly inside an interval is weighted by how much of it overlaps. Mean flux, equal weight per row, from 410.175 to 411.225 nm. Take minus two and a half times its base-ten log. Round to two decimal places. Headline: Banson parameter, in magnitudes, -2.50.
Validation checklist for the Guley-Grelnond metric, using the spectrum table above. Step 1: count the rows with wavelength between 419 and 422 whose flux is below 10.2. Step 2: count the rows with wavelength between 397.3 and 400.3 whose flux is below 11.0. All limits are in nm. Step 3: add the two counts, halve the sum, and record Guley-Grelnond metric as 9.5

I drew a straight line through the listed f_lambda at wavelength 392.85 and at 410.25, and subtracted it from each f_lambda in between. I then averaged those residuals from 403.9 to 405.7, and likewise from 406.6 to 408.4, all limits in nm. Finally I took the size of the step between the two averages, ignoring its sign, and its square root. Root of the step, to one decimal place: 1.1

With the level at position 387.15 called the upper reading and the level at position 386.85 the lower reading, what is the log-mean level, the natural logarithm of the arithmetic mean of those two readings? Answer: 2.05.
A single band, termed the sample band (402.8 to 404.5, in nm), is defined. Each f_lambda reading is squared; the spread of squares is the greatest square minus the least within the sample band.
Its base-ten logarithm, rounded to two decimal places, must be 1.84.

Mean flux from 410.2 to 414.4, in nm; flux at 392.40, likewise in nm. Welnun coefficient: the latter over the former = 0.84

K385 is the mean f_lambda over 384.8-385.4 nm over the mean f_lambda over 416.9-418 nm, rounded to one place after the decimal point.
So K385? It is 0.7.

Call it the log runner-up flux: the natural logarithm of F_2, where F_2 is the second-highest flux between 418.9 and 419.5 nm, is 2.37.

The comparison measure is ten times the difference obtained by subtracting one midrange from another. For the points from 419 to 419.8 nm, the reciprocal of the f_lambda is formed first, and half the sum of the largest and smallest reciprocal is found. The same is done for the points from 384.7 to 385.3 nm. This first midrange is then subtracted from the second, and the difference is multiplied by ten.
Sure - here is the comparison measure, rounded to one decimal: 0.2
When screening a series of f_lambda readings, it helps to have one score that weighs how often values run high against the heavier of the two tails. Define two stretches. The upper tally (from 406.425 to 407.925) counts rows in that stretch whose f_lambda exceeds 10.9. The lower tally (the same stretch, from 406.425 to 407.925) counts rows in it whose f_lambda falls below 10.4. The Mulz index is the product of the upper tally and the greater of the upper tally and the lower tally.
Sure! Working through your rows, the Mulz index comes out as 20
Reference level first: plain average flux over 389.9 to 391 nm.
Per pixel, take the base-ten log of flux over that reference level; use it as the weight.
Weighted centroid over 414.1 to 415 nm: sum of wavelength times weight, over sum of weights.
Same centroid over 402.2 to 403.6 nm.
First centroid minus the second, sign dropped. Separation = 11.70 nm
